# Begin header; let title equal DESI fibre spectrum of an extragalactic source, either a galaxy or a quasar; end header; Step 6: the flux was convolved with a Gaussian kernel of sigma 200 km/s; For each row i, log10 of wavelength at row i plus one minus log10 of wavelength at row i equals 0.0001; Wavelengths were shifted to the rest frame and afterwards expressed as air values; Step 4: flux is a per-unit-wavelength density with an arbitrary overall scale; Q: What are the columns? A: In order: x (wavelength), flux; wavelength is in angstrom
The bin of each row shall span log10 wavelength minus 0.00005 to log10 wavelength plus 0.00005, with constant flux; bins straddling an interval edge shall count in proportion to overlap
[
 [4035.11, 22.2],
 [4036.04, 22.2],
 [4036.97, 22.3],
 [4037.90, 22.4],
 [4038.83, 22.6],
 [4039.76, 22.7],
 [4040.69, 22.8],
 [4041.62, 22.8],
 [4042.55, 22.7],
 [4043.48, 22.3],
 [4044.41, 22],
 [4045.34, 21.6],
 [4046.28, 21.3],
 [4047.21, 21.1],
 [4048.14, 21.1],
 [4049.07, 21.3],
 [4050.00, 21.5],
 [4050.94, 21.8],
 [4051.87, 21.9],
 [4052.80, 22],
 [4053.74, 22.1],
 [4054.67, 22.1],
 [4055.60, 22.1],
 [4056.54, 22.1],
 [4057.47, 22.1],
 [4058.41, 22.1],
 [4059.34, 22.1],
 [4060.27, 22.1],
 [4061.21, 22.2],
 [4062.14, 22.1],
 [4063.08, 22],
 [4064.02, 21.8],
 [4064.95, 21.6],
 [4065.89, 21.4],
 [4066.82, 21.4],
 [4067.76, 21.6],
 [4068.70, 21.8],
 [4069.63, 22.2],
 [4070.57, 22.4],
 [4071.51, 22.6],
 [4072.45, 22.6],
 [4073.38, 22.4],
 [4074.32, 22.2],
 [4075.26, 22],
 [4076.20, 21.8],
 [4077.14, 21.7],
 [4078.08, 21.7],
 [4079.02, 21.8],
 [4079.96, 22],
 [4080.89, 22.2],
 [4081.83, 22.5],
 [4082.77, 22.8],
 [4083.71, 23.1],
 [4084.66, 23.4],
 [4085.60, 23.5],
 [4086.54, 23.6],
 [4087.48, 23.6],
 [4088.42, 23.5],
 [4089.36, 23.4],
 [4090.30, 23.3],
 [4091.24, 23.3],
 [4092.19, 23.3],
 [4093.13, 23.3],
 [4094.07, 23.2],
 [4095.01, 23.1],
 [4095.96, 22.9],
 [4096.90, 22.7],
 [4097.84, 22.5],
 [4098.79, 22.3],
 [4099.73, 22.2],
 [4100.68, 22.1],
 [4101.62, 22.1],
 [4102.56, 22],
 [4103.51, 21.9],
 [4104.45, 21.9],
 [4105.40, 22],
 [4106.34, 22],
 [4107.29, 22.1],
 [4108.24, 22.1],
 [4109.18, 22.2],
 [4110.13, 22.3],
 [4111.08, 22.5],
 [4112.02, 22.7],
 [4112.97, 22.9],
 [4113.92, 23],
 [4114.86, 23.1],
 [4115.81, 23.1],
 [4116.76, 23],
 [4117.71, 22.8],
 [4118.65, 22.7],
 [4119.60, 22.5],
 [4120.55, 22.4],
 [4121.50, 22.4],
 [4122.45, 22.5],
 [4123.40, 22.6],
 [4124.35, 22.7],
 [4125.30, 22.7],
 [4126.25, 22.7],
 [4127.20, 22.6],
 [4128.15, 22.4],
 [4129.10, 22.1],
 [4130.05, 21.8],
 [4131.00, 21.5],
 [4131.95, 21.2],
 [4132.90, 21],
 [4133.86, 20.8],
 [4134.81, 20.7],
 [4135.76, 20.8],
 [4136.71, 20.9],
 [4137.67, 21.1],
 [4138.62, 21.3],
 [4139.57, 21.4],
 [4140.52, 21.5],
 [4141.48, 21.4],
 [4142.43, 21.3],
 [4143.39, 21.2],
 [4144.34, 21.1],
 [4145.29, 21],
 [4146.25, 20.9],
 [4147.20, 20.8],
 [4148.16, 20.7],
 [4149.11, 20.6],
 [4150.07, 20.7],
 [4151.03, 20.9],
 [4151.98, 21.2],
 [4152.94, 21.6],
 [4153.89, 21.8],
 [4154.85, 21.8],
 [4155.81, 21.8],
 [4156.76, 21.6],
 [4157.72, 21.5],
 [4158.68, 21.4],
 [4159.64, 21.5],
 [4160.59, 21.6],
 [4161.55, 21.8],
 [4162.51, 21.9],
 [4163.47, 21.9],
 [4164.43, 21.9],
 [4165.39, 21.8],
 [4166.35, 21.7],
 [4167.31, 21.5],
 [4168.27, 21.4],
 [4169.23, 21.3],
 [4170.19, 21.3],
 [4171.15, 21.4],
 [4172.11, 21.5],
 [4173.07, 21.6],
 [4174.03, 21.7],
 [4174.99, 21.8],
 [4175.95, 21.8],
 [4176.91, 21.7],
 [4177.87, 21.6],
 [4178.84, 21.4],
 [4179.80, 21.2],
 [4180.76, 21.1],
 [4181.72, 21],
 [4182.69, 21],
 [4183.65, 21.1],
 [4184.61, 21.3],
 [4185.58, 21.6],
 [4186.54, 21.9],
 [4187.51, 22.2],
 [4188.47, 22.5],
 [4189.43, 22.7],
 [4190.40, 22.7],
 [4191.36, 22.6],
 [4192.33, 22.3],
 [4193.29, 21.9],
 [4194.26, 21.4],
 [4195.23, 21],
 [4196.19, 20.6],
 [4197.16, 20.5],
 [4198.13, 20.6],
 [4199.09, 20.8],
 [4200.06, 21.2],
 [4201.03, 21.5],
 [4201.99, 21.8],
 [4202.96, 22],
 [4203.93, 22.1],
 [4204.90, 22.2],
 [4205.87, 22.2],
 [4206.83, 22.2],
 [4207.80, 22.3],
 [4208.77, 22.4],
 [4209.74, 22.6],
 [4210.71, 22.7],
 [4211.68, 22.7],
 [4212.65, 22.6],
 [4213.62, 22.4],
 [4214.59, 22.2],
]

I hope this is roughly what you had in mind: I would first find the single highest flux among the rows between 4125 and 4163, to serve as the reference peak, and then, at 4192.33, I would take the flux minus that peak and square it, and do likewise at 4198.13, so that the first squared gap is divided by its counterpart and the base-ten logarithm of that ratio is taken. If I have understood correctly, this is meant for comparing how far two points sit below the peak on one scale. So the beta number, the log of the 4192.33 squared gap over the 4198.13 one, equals -1.4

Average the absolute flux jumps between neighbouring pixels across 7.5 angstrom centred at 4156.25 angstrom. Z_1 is 0.10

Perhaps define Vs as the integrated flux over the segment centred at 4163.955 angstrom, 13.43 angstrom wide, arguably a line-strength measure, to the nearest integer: 290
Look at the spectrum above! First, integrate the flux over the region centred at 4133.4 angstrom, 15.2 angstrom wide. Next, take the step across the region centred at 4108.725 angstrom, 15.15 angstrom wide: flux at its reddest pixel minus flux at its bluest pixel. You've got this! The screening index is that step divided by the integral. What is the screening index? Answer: 0.0031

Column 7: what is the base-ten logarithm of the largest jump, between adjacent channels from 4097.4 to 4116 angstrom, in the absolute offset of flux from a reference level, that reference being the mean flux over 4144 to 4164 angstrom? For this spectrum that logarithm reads -0.70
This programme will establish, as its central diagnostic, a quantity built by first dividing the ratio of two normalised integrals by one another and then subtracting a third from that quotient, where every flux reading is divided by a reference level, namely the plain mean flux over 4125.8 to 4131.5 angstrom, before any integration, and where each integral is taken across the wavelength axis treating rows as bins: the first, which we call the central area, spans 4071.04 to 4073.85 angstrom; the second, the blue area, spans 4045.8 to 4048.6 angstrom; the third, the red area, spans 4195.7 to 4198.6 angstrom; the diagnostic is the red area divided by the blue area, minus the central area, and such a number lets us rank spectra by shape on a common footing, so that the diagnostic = -1.85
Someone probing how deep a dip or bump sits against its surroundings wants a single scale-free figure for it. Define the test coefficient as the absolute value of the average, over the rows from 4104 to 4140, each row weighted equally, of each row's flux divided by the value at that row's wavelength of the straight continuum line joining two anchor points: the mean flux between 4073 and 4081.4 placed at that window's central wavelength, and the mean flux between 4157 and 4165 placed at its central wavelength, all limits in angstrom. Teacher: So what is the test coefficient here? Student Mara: 1.01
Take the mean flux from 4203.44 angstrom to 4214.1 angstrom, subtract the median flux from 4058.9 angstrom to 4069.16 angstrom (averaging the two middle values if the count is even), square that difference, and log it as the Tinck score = 0.36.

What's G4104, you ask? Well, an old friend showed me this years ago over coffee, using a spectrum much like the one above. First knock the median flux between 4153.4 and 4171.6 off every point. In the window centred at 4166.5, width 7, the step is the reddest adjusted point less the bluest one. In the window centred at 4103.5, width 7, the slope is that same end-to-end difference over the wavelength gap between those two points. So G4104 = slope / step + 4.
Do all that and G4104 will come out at 4.03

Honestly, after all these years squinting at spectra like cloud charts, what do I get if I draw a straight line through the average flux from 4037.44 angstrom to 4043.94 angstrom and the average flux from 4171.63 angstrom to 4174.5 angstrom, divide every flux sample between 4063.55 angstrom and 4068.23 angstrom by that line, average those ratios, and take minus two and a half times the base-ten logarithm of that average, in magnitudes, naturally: 0.043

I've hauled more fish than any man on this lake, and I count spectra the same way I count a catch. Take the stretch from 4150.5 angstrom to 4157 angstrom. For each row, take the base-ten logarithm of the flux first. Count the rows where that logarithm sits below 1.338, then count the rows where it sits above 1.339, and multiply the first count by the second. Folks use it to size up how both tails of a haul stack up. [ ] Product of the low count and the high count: 0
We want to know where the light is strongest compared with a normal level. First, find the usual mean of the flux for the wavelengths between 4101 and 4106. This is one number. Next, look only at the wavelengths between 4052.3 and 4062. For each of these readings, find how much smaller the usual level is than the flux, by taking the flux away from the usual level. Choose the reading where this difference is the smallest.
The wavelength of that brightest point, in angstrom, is 4061.21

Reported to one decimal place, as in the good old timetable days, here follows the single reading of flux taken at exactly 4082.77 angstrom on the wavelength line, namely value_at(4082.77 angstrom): 22.8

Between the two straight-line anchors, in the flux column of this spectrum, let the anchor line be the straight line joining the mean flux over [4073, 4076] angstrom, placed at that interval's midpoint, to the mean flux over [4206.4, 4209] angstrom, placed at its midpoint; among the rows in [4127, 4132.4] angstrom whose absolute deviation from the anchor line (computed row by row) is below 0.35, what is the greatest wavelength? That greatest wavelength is 4129.10 angstrom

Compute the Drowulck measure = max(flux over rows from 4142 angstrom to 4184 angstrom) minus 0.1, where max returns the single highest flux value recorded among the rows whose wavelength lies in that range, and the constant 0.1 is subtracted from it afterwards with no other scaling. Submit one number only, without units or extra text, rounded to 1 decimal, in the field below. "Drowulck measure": 21.8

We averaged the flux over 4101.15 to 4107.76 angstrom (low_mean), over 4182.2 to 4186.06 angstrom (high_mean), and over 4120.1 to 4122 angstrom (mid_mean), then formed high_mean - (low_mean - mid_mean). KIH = 21.6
